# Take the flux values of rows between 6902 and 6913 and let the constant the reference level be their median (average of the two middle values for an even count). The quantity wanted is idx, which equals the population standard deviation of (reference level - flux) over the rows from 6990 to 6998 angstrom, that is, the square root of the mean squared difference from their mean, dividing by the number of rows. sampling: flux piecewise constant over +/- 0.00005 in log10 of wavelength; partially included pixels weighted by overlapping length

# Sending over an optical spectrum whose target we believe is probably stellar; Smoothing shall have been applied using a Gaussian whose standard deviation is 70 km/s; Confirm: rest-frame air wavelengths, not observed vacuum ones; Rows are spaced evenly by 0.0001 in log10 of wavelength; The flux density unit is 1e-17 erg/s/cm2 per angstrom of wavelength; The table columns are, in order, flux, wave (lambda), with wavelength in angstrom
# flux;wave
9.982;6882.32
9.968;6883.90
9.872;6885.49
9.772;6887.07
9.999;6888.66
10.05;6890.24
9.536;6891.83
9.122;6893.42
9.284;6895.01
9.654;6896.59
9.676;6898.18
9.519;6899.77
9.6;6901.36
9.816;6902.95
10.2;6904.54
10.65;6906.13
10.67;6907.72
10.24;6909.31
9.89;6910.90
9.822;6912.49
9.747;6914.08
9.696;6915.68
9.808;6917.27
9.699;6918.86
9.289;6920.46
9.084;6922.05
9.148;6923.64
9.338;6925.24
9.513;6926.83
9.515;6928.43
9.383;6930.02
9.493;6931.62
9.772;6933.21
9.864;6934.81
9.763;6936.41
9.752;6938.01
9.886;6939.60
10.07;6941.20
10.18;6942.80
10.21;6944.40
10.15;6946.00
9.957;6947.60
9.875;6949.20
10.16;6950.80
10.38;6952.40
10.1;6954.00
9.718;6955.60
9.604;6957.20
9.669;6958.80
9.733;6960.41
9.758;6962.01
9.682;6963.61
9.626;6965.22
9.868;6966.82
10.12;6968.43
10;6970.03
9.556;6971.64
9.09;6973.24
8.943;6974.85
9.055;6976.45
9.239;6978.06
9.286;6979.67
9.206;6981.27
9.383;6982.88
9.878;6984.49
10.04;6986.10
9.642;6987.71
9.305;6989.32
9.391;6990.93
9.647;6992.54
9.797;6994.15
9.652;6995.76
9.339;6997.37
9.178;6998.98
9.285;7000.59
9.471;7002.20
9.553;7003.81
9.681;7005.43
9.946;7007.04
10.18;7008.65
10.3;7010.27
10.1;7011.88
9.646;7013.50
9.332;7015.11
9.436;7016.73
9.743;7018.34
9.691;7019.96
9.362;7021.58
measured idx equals 0.17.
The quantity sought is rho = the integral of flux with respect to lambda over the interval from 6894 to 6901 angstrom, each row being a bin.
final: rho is 66.7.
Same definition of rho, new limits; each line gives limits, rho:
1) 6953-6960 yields 68.5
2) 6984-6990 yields 58.3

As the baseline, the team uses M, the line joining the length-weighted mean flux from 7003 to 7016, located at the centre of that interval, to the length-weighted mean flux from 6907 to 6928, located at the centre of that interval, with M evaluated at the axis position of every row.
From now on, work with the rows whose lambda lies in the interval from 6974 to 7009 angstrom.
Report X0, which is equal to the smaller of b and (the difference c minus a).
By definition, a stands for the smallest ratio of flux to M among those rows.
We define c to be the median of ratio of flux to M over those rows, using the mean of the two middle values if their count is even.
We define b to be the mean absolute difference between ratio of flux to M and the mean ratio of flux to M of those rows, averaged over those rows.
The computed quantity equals 0.0268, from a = 0.915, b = 0.0268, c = 0.96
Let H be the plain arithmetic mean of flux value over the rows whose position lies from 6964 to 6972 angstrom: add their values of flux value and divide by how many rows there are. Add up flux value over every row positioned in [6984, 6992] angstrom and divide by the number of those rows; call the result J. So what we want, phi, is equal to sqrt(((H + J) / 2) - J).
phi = 0.302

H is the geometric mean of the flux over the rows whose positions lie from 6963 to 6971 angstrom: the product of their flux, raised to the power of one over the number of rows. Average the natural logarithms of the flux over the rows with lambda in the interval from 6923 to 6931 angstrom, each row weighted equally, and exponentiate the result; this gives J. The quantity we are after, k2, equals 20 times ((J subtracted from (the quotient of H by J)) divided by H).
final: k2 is -16.9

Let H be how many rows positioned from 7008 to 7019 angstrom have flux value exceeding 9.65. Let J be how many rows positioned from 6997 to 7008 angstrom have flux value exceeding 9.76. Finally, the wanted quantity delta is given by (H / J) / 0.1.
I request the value 40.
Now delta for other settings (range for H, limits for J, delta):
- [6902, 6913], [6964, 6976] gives 23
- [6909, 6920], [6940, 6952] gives 10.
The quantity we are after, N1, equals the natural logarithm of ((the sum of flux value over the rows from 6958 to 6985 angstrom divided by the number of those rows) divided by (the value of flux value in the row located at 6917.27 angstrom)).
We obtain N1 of -0.028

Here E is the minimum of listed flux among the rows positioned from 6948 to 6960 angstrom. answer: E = 9.604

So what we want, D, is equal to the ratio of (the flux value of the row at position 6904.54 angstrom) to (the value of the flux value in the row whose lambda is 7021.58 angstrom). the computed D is 1.09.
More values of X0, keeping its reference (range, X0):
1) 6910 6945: 0.0248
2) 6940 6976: 0.0290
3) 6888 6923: 0.0320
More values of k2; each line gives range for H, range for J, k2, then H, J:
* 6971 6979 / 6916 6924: -18.4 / 9.17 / 9.4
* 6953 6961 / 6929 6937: -17.7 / 9.76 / 9.7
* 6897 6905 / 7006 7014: -18.6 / 9.76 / 10.0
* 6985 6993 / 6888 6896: -17.9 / 9.60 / 9.6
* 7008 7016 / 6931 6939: -17.6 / 9.90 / 9.7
